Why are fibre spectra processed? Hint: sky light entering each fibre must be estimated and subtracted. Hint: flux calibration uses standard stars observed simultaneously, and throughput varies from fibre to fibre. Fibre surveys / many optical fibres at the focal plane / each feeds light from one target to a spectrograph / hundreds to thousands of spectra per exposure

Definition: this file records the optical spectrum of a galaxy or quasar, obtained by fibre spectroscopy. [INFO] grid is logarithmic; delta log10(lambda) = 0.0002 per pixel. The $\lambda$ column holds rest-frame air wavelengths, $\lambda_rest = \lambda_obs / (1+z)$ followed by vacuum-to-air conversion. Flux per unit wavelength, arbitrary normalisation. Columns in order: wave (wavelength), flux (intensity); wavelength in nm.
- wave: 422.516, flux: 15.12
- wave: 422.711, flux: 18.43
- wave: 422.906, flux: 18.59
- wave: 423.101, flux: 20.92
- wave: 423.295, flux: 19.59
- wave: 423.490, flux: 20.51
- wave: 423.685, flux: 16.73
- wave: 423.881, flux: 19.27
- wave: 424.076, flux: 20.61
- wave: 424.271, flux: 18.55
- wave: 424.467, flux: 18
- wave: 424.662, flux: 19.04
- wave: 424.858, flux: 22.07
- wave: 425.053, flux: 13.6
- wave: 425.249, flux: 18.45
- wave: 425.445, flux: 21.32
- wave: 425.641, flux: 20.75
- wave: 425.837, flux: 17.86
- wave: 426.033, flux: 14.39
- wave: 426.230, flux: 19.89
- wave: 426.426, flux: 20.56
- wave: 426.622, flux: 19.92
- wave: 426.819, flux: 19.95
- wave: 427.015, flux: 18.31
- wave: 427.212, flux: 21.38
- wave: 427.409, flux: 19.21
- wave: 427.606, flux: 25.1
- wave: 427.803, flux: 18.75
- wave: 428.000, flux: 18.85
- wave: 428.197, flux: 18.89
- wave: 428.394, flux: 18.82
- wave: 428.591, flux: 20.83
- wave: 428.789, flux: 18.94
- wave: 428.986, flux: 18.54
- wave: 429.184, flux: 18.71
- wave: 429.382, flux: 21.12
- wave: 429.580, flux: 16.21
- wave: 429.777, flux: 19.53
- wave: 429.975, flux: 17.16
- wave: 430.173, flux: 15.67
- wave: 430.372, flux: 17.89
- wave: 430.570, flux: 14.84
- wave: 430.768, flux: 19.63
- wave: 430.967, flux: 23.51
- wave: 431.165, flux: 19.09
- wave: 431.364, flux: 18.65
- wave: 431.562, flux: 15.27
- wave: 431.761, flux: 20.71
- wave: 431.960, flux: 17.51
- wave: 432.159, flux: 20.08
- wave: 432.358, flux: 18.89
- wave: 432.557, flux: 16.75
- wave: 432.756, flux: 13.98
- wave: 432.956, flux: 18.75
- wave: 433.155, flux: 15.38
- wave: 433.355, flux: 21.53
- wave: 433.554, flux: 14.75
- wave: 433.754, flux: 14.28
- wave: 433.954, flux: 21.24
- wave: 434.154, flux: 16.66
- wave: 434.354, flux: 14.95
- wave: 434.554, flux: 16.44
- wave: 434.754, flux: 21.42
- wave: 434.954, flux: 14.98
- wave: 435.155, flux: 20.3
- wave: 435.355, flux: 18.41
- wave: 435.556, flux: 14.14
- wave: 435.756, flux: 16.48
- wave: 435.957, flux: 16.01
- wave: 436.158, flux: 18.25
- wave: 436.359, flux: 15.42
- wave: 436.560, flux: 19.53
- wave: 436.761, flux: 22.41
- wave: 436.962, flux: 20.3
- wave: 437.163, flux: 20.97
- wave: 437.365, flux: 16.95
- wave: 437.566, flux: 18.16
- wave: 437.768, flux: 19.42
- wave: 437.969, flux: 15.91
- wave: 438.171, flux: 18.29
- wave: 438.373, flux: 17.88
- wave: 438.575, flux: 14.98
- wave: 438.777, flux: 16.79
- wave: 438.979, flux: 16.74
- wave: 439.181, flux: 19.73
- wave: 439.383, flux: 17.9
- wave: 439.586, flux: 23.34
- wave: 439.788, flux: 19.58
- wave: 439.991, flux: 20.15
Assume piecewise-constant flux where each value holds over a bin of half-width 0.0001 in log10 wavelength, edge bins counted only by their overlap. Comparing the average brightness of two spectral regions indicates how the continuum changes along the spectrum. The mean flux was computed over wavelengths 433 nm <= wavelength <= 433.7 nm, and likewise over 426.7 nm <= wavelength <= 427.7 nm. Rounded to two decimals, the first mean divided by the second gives 0.83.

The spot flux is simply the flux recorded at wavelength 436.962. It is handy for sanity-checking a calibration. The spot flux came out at 20.3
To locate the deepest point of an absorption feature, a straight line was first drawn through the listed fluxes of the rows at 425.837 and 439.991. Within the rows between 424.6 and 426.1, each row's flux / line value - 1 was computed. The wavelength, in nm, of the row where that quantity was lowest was 425.053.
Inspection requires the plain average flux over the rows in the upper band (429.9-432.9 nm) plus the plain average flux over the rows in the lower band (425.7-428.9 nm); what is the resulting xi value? 37.5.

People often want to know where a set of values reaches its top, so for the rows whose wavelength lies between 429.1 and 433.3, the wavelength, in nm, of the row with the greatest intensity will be 430.967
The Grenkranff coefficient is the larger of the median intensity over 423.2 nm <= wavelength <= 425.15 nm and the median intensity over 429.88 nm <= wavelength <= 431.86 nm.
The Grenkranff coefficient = 19.2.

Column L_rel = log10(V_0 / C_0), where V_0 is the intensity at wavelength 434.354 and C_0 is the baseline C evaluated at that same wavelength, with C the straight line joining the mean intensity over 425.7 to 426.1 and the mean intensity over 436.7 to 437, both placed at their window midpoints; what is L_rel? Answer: -0.13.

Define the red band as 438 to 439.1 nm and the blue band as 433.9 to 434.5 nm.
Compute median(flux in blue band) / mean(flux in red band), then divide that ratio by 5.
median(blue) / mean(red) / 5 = 0.197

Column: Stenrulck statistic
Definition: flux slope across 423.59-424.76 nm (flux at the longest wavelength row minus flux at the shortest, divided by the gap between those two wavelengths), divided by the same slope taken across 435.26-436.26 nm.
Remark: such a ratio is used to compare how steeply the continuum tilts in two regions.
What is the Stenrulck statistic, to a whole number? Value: -12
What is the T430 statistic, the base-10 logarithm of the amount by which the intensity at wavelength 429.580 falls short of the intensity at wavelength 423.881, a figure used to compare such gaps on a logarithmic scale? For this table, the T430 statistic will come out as 0.49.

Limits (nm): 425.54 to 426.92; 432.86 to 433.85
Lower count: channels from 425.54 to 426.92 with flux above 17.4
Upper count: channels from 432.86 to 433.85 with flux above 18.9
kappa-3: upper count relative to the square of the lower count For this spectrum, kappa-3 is 0.03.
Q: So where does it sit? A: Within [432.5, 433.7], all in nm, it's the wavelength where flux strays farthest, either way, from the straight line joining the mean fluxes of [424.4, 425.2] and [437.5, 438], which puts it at 432.756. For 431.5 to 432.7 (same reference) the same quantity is 431.562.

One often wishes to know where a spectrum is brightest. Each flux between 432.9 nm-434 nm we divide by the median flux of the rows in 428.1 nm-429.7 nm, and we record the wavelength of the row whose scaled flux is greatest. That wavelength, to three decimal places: 433.355 nm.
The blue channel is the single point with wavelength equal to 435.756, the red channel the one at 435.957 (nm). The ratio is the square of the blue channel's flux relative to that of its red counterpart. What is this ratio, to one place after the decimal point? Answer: 1.1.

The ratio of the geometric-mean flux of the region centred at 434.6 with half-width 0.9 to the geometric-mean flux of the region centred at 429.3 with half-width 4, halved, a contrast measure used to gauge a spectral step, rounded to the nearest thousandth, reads 0.468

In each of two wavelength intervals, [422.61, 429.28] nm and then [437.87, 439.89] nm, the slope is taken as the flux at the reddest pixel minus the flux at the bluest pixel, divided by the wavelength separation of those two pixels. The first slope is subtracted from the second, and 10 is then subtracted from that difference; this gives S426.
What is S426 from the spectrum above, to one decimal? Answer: -8.0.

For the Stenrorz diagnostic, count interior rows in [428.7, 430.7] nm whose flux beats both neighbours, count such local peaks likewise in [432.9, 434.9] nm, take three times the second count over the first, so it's 2.0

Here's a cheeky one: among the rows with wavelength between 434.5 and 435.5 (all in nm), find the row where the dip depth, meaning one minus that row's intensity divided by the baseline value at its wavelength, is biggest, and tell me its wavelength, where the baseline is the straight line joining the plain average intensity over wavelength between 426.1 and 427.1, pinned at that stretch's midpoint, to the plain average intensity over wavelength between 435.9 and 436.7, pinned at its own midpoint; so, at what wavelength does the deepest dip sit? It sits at 434.954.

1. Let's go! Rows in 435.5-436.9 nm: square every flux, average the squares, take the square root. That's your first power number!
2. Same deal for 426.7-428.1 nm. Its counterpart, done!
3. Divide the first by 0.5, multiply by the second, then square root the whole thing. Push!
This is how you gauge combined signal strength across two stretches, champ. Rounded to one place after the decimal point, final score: 26.8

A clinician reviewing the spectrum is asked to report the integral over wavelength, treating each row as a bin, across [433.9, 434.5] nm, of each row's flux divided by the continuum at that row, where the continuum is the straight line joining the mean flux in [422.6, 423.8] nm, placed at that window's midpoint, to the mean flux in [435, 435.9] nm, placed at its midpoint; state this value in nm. 0.60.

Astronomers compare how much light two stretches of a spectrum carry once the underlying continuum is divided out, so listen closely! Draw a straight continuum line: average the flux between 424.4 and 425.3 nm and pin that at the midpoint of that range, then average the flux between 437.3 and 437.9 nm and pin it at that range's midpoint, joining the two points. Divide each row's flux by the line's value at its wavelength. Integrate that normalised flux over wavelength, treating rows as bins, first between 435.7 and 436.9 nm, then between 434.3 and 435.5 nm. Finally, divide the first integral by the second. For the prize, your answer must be 1.02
